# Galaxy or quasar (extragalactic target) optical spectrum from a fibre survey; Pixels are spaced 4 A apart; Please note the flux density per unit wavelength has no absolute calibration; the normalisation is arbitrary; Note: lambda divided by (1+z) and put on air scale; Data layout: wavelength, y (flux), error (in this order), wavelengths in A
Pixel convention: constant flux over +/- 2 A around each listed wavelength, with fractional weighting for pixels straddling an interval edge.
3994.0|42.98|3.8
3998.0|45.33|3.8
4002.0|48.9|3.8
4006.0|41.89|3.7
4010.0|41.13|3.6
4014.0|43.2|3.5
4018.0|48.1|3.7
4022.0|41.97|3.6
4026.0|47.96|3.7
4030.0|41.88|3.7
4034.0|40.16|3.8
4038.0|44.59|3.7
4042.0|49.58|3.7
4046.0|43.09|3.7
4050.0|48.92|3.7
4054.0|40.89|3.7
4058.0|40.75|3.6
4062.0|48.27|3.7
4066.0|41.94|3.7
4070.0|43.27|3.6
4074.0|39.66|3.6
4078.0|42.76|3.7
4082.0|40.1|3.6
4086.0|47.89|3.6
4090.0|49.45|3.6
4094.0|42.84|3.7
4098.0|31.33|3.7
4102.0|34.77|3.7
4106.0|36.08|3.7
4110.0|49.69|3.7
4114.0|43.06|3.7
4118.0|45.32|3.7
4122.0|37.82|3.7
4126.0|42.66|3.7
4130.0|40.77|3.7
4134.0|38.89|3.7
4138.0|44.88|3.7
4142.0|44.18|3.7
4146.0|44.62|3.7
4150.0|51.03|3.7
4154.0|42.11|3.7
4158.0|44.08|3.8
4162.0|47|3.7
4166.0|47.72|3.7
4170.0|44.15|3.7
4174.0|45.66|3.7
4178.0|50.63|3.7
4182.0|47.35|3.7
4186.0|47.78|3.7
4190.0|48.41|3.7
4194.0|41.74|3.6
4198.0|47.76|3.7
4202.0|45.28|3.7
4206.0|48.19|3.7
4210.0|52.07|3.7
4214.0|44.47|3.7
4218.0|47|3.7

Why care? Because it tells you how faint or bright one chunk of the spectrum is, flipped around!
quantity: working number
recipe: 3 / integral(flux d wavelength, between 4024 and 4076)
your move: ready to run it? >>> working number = 0.0013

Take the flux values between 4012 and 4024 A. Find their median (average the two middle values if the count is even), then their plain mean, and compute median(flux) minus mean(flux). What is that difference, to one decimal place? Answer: -1.2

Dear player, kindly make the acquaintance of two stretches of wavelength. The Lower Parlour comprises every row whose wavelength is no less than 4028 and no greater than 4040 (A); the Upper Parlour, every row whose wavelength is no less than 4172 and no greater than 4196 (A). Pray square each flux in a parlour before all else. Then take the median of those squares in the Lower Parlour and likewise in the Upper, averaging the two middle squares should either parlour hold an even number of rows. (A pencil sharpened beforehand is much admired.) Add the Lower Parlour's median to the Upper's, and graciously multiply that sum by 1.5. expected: 6025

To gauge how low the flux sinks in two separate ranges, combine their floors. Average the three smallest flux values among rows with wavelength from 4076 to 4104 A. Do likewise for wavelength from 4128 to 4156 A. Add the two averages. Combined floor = 76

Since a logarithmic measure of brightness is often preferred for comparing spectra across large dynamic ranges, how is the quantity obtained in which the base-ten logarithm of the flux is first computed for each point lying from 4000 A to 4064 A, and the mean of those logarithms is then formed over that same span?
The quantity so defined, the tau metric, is 1.65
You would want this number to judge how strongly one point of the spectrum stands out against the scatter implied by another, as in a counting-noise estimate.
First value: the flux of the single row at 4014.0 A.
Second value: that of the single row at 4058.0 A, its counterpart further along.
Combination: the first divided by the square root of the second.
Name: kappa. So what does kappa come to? 6.77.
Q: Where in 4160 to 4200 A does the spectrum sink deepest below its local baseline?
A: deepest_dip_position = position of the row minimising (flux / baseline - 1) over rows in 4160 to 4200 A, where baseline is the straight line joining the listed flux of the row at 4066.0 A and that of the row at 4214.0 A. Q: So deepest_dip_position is 4194.0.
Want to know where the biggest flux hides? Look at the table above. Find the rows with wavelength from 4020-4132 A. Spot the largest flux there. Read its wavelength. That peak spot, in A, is 4110.0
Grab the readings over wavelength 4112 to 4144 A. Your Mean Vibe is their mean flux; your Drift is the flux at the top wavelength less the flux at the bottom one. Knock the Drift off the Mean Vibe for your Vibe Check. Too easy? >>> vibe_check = 41.1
